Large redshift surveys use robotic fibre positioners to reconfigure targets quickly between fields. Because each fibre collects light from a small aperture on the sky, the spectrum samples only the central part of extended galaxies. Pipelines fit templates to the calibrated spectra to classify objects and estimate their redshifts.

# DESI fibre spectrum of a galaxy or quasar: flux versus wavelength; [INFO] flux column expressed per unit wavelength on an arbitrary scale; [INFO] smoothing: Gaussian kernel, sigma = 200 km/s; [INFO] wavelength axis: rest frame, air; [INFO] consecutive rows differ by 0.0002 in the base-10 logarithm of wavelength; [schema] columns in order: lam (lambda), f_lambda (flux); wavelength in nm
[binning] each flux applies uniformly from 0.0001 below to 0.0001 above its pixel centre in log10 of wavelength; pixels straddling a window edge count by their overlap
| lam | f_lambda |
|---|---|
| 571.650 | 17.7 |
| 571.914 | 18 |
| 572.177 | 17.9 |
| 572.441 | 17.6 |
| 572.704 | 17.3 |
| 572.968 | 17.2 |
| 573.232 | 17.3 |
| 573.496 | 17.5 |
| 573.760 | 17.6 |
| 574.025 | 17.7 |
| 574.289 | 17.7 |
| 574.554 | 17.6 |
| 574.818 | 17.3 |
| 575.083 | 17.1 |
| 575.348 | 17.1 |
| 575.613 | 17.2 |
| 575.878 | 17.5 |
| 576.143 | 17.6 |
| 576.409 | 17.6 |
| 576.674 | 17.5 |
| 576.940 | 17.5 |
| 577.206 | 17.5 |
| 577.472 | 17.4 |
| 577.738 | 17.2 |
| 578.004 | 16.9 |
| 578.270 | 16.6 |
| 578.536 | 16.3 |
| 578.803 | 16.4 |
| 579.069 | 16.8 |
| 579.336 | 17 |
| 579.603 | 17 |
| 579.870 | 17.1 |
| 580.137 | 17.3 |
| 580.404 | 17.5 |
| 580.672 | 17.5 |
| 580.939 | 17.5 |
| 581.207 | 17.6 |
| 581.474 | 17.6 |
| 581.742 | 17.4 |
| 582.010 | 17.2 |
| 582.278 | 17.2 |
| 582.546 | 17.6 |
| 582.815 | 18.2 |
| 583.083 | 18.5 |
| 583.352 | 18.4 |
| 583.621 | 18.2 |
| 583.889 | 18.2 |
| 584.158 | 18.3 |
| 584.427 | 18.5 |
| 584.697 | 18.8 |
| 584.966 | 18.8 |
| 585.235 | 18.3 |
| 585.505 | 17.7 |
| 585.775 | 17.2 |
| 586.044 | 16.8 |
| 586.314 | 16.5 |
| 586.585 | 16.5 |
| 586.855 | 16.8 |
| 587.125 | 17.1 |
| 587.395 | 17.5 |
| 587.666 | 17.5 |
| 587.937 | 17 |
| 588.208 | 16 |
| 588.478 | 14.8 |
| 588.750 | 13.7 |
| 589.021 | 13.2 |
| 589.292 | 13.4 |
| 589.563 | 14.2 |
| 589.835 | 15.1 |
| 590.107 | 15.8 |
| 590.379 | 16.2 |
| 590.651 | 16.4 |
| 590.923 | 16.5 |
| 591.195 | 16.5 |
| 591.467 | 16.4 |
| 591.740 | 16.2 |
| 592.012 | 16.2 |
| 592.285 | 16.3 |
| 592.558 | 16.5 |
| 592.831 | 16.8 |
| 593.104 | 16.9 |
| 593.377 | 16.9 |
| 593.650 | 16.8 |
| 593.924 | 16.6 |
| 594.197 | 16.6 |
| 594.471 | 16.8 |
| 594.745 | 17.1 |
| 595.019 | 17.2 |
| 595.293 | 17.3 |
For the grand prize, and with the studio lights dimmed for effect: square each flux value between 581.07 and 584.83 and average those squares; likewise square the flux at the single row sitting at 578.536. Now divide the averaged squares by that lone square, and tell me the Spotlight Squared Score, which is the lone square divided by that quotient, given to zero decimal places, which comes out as 218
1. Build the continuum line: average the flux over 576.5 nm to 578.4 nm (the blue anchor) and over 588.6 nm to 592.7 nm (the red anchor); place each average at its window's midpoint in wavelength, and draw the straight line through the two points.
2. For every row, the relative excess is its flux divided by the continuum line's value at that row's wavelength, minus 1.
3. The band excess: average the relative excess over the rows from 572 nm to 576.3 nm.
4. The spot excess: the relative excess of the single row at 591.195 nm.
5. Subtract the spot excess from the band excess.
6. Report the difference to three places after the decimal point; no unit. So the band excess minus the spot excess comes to -0.081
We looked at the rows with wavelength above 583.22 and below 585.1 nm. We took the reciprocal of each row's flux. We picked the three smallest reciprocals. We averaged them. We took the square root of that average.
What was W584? 0.231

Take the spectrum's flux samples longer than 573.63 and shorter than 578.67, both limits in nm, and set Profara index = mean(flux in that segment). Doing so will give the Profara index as 17.3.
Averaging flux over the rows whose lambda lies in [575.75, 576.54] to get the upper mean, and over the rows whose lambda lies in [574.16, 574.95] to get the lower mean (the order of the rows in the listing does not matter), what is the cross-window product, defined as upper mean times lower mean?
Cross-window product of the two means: 308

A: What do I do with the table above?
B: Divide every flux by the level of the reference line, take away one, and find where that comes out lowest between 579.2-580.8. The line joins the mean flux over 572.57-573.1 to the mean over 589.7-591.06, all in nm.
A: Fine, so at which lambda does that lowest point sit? 579.336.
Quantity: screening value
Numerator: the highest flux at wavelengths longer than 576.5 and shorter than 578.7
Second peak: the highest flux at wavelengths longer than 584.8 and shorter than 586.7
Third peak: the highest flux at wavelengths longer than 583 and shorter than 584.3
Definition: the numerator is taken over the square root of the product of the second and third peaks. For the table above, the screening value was 0.94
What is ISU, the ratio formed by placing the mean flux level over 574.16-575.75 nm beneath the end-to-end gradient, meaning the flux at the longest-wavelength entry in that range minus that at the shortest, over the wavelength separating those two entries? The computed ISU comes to -0.022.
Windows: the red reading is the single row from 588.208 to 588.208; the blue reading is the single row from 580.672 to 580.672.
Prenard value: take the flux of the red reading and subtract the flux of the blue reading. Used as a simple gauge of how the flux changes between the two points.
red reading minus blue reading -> -1.5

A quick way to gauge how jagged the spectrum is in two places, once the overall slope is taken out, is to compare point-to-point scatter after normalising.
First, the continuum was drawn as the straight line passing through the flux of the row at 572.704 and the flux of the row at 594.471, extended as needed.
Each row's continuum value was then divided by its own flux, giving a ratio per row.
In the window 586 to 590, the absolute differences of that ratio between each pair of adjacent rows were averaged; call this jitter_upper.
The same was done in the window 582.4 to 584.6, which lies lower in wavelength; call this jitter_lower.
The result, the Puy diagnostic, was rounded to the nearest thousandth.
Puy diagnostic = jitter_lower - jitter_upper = -0.028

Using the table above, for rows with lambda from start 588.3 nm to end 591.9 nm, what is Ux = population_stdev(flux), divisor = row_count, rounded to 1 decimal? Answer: 1.2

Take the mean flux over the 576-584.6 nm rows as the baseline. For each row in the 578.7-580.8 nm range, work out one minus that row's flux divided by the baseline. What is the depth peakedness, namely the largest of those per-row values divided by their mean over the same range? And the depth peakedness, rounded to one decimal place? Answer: 2.7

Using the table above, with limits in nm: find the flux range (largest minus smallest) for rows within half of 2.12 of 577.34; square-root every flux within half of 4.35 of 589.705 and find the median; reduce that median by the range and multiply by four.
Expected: 12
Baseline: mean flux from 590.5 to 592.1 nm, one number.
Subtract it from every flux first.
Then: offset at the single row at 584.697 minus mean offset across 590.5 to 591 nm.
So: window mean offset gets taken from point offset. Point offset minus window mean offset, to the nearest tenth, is 2.4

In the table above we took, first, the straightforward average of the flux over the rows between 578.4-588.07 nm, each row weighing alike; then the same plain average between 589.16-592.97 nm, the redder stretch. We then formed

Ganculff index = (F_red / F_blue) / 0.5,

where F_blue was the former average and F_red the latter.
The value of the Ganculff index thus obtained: 1.82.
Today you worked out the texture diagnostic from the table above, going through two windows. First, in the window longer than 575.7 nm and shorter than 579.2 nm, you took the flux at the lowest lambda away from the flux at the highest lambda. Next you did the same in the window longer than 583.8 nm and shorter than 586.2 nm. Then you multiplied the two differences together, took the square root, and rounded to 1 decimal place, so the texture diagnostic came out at 1.0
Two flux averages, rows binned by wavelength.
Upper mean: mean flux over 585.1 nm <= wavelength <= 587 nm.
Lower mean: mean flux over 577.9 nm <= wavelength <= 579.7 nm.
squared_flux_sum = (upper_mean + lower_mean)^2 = 1144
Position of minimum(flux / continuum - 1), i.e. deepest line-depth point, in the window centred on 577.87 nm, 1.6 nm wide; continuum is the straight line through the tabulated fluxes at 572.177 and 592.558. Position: 578.536 nm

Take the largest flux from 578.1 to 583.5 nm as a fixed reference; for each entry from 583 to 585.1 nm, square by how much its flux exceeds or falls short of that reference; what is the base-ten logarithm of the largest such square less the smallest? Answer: -1.0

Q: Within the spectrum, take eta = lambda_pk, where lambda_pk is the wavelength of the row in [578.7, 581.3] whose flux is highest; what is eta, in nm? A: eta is 581.207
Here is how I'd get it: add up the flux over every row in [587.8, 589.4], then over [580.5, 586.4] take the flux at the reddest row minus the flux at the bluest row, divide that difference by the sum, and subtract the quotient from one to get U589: 1.011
